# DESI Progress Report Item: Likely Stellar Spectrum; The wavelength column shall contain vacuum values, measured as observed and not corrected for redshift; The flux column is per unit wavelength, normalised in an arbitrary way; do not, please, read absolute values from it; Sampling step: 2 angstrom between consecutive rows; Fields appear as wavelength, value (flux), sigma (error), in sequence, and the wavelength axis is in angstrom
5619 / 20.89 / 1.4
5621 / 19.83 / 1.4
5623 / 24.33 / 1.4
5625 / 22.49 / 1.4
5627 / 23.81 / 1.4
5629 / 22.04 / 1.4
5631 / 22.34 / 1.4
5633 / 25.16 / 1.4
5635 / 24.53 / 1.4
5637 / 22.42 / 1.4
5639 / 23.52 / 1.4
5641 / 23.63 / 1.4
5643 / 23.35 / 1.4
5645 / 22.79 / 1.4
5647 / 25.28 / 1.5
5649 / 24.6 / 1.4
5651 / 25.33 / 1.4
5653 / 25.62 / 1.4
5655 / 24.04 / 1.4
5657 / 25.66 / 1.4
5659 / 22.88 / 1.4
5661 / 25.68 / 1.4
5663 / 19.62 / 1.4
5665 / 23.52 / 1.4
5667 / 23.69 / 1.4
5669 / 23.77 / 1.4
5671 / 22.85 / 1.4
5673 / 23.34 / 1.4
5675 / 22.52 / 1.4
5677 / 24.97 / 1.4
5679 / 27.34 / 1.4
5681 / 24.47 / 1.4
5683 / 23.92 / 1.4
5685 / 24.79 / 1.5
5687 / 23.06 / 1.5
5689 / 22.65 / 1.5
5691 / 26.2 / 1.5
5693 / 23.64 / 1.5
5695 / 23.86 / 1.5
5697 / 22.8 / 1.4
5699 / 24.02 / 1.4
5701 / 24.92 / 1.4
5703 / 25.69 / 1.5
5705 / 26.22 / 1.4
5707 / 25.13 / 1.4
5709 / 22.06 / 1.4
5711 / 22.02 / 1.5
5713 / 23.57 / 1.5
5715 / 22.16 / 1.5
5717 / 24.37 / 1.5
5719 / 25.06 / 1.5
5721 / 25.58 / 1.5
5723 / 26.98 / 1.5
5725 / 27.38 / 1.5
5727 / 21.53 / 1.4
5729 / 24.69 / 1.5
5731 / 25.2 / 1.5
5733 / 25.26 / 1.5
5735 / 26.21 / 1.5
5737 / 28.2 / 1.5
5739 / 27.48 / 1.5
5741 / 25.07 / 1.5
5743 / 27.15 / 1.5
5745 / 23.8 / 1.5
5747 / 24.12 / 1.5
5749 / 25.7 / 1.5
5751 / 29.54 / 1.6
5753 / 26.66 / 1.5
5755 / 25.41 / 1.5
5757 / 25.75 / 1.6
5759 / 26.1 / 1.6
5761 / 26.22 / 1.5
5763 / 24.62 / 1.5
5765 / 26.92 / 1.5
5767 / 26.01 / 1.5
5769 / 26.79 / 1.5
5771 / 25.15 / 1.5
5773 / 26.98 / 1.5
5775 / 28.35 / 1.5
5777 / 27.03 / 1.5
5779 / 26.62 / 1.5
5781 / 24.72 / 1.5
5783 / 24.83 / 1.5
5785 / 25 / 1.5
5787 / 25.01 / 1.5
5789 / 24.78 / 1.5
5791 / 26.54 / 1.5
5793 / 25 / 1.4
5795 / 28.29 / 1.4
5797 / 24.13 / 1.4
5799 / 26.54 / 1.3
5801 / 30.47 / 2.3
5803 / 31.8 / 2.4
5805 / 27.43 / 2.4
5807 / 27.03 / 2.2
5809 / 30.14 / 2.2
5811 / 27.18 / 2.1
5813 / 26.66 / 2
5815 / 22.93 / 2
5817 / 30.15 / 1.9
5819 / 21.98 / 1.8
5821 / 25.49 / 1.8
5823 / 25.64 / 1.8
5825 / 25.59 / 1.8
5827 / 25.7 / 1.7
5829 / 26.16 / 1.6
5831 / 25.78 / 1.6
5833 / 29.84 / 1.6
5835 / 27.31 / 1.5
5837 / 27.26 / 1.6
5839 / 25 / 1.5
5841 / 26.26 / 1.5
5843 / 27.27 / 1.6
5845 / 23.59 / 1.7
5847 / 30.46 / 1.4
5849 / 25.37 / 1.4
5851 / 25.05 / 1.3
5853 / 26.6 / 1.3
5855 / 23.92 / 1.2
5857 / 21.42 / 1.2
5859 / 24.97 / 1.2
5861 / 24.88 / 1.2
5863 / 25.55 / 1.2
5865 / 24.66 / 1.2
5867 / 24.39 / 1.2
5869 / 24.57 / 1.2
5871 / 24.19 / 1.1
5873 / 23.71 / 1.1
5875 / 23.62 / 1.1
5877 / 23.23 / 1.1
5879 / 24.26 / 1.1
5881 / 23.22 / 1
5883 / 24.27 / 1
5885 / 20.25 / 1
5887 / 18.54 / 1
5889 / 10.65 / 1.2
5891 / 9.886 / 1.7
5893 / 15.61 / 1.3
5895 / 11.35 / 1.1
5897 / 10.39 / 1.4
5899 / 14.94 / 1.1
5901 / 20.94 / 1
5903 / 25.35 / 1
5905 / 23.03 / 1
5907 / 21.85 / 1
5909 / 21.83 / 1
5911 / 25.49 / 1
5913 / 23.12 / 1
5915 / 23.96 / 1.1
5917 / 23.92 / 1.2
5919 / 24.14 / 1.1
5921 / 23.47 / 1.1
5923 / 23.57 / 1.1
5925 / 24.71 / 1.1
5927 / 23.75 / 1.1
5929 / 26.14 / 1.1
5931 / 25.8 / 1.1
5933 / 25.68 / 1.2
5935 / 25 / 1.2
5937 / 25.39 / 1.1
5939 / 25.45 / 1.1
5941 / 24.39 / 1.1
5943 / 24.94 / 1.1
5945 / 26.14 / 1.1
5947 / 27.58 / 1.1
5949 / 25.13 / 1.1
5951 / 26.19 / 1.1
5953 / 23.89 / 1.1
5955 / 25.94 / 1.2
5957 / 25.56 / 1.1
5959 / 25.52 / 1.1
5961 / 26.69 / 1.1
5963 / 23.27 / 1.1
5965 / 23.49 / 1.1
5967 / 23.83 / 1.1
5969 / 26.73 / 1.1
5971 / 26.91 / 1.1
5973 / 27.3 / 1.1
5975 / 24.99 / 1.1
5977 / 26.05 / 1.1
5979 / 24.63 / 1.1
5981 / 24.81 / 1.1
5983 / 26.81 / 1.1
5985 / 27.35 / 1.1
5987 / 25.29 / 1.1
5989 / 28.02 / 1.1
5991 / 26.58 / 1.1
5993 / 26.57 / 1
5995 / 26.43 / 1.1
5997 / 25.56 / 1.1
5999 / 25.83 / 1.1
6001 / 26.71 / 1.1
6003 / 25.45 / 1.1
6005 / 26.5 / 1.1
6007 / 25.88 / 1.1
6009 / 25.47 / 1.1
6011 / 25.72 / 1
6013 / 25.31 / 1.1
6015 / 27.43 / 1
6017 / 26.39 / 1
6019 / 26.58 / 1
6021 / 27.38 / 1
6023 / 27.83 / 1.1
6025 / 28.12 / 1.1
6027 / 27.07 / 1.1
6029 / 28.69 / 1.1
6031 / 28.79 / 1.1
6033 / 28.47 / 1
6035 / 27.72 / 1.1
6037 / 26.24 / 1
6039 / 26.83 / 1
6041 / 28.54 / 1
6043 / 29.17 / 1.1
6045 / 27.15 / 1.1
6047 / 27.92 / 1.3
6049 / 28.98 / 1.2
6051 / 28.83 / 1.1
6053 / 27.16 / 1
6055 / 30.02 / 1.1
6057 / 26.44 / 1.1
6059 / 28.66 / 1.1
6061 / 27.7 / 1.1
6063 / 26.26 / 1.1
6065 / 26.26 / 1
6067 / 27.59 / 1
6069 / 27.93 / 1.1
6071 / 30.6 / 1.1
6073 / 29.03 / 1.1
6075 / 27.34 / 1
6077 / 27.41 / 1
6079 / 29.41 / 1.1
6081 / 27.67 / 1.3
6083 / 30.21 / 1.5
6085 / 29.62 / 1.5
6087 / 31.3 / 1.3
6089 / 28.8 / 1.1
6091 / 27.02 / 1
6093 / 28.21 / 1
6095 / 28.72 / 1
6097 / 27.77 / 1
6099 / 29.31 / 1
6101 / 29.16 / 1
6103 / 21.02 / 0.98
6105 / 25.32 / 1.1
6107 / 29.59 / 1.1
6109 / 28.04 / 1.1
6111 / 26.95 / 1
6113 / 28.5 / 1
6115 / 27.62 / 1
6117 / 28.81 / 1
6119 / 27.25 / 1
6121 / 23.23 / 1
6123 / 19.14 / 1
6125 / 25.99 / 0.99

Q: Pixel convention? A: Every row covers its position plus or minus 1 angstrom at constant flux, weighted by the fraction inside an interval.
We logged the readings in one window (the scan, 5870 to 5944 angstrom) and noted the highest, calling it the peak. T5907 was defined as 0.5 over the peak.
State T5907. 0.0191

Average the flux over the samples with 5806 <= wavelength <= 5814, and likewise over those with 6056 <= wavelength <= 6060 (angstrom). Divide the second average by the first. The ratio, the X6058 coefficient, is 0.99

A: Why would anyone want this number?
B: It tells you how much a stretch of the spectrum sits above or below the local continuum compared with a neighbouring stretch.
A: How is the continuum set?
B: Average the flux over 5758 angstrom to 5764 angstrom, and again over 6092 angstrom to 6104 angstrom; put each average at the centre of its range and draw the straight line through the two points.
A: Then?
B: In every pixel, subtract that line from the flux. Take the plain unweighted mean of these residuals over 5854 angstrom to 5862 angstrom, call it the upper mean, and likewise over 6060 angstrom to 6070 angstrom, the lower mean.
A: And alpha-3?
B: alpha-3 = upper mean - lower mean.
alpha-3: -2.3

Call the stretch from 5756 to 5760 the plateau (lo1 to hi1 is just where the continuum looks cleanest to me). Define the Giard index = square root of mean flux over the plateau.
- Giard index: 5.09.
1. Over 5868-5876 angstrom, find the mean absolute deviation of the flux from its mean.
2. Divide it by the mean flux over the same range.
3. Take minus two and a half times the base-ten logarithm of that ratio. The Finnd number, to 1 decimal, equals 4.6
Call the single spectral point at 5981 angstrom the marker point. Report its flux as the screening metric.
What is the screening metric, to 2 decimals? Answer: 24.81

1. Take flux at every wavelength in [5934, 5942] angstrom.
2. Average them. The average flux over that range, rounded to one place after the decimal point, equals 25.1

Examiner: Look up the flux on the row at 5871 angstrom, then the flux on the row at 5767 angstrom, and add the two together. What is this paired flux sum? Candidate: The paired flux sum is 50.2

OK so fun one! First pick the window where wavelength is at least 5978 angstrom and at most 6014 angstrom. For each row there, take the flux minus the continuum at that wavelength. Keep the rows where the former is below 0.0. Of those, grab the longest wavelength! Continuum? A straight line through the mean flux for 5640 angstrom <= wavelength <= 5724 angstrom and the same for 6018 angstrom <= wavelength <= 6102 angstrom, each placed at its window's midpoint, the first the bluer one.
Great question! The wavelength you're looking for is 6013 angstrom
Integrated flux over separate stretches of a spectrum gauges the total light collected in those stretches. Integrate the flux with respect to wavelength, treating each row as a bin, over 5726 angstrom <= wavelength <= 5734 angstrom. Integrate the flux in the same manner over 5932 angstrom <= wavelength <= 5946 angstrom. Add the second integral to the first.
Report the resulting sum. 547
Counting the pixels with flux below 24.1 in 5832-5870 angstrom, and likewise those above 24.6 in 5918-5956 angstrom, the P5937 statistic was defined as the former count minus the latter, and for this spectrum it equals -10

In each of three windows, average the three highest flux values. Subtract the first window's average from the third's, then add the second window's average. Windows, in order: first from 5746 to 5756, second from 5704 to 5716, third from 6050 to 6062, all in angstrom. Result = 26.8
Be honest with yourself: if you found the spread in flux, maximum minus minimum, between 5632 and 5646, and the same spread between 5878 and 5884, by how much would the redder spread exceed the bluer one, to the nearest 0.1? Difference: -1.7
